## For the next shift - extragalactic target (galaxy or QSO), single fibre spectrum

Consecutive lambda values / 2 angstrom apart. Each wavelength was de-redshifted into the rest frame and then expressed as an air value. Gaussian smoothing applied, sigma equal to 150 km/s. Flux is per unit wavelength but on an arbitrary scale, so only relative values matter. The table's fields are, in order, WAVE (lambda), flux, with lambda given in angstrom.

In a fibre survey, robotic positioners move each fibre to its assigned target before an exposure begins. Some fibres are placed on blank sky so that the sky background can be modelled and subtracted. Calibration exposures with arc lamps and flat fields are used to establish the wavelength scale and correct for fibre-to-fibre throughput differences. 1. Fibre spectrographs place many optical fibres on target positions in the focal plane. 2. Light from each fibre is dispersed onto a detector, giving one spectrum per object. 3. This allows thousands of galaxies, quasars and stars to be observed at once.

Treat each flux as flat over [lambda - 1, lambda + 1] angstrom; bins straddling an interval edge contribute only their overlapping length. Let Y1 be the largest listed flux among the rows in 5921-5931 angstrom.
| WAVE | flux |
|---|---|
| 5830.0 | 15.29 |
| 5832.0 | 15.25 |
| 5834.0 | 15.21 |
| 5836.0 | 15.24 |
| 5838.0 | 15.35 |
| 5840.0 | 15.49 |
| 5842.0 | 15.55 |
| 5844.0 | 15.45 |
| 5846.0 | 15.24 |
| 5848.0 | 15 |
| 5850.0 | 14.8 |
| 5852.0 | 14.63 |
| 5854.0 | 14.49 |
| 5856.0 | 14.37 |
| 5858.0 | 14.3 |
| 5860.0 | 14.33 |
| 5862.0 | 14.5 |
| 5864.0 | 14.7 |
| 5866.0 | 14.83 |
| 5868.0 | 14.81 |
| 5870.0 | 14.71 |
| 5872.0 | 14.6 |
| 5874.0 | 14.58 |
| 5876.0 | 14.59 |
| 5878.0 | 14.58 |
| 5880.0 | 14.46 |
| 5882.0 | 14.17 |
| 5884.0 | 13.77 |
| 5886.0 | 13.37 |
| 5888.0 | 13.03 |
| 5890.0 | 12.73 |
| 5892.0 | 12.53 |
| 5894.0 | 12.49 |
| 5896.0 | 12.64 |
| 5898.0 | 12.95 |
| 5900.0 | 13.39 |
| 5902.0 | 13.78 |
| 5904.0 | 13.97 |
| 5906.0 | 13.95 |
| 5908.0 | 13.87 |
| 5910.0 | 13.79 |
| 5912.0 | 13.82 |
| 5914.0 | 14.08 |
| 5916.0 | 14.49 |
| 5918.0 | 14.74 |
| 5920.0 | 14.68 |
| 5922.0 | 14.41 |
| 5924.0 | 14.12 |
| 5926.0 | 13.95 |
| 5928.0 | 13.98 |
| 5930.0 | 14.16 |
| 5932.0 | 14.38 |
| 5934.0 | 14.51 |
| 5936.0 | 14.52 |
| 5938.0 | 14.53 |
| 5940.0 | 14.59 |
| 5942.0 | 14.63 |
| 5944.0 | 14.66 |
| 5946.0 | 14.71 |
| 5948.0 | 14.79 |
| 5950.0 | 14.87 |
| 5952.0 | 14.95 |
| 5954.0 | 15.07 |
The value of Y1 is 14.41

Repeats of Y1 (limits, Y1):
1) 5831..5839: 15.35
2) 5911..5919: 14.74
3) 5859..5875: 14.83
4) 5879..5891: 14.46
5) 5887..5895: 13.03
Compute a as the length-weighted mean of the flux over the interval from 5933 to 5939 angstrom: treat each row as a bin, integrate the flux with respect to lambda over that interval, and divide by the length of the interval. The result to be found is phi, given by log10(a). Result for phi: 1.162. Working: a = 14.5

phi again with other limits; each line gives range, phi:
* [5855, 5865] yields 1.160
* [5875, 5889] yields 1.146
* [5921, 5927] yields 1.151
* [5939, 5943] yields 1.165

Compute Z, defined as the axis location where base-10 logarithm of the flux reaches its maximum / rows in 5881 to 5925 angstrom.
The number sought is 5918.0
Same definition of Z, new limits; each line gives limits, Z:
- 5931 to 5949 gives 5948.0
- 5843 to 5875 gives 5844.0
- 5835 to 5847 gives 5842.0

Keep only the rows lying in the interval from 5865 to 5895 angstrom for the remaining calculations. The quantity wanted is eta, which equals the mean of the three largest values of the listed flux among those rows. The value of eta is 14.8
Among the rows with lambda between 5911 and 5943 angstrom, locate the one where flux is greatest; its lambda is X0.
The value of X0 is 5918.0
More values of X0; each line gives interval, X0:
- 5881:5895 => 5882.0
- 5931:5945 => 5944.0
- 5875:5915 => 5876.0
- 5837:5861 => 5842.0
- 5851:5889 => 5866.0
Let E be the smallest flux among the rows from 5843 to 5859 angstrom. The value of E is 14.3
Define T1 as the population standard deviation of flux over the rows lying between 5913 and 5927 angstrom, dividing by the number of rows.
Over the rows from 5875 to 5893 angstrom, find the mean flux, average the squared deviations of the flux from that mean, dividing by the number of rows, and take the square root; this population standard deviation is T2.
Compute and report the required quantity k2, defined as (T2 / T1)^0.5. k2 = 1.64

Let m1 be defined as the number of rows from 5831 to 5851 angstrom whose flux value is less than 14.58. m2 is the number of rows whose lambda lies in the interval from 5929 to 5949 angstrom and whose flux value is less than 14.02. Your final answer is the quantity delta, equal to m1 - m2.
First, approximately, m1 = 0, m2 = 0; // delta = 0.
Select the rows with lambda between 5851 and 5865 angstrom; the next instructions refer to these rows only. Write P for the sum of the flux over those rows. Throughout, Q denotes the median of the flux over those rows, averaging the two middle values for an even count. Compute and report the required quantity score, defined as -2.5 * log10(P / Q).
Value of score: -2.1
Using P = 101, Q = 14.5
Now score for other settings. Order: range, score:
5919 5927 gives -1.5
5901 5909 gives -1.5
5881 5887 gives -1.2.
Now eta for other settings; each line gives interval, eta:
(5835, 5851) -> 15.5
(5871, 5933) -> 14.7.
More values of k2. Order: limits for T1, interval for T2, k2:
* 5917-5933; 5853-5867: 0.81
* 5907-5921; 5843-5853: 0.87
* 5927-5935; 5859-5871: 0.93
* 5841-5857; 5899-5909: 0.72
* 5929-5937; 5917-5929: 1.48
